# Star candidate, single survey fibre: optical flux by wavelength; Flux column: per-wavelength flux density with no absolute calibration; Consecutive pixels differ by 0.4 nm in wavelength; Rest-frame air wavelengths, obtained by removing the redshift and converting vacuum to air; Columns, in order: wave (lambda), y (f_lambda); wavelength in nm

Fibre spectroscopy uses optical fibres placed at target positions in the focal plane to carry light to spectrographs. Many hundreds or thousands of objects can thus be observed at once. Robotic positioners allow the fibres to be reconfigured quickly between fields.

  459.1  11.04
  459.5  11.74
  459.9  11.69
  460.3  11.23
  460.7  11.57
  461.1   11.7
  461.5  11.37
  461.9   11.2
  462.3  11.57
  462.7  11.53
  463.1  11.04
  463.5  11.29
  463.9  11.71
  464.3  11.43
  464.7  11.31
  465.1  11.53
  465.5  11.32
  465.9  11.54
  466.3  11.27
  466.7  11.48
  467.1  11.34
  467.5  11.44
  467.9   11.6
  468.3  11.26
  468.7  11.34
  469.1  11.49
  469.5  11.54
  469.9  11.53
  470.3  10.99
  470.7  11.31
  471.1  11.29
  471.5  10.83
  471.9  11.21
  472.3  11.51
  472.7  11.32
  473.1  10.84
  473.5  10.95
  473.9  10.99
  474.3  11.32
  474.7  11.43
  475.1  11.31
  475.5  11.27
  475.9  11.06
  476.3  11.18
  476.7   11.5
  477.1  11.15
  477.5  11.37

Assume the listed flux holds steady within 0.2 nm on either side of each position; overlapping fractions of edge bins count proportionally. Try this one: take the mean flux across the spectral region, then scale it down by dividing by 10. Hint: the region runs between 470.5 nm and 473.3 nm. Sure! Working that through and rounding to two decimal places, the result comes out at 1.12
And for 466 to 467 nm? 1.14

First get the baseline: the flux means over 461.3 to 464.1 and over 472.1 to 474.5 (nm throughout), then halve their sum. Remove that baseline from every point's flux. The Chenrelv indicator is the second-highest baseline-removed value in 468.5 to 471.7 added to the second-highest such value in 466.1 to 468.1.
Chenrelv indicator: 0.47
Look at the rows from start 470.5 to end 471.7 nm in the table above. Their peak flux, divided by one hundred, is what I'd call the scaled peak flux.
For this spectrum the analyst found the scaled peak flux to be 0.1131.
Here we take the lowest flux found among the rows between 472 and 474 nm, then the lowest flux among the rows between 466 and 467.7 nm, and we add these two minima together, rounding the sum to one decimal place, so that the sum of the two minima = 22.1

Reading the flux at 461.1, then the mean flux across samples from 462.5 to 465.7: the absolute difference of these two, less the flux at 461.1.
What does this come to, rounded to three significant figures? -11.4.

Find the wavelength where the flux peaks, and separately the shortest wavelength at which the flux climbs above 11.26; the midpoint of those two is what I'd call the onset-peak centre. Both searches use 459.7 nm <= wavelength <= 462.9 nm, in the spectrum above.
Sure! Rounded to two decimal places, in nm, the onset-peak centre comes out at 460.50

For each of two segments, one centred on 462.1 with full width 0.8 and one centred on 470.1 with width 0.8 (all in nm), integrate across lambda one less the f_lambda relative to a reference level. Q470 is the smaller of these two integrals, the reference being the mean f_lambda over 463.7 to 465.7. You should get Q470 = 0.005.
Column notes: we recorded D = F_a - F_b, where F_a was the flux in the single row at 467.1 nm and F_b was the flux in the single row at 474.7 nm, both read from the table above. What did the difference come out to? -0.1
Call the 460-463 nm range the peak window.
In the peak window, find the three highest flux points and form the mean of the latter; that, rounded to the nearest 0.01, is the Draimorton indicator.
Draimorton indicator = 11.61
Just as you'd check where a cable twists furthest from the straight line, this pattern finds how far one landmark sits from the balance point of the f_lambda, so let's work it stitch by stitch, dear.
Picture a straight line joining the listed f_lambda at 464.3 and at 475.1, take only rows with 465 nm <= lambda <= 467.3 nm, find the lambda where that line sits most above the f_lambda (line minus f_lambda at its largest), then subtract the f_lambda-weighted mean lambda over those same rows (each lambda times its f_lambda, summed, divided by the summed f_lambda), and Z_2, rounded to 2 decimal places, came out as 0.20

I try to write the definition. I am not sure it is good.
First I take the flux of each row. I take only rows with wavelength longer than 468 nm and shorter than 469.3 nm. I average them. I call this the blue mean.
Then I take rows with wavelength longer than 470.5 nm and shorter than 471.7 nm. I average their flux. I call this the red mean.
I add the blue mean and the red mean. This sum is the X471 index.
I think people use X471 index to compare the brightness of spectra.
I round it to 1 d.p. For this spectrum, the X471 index 22.5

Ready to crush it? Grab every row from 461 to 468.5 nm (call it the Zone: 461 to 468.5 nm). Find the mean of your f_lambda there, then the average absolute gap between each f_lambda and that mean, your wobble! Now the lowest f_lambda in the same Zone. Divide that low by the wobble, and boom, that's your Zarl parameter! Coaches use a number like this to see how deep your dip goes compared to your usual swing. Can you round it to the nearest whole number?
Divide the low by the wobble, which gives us 77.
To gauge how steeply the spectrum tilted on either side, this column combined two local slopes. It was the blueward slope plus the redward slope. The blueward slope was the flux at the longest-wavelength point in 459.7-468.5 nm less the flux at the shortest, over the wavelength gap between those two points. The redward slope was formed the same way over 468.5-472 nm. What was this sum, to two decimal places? -0.09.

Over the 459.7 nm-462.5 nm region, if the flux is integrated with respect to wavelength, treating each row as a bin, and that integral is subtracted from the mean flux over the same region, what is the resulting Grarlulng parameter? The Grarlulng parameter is -20.7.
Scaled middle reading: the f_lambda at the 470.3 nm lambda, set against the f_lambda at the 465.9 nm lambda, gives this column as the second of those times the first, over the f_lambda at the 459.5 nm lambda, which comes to 10.8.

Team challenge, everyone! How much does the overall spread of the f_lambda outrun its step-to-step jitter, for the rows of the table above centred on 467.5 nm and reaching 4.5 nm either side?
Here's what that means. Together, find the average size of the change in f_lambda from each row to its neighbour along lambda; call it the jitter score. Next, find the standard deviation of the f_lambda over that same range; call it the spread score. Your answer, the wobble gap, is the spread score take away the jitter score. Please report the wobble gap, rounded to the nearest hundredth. -0.02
